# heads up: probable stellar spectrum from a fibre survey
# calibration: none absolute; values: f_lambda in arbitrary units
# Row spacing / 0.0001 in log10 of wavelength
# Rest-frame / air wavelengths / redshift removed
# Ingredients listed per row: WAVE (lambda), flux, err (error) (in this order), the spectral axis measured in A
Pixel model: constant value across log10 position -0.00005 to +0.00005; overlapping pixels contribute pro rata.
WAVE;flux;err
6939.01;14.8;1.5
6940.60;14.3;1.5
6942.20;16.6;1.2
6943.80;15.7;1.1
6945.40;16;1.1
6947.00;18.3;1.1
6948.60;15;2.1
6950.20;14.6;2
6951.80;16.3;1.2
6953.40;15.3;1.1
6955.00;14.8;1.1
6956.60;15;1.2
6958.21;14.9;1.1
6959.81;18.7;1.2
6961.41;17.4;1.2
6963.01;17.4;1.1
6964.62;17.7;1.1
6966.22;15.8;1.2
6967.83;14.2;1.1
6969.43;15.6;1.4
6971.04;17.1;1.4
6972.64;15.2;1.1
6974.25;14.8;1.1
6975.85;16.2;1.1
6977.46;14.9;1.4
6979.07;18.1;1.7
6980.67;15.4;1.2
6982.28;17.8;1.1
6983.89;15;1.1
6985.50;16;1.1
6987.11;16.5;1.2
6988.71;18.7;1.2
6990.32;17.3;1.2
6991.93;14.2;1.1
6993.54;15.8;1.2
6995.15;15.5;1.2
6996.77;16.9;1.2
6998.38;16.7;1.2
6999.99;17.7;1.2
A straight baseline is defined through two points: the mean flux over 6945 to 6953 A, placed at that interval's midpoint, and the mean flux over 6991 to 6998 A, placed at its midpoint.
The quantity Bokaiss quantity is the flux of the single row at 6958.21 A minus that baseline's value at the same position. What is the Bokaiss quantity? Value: -1.0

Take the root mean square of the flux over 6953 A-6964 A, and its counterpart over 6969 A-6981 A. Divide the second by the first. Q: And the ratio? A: 0.98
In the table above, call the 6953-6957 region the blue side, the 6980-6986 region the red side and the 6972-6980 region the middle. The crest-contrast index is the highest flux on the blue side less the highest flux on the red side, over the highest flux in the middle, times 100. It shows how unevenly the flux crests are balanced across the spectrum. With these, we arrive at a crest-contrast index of -14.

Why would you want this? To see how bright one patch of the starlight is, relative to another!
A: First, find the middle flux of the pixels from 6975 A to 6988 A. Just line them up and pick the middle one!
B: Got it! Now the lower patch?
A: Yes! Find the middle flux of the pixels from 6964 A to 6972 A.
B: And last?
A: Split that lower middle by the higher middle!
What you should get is 0.98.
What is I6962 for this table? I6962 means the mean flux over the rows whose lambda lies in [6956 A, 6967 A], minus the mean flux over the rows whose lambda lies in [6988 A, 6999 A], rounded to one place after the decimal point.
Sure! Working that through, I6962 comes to 0.3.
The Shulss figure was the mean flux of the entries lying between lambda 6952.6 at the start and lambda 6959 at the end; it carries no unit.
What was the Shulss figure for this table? 15.0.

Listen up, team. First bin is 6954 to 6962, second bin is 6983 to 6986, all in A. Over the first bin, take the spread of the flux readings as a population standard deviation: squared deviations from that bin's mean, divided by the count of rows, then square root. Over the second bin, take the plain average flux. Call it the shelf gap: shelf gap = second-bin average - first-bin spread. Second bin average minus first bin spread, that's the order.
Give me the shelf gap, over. 13.9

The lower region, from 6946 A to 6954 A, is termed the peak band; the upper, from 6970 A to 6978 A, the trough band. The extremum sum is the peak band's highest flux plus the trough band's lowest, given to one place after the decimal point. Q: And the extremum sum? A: 33.1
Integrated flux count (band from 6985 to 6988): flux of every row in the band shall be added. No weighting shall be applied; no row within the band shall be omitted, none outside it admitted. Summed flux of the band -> 32.5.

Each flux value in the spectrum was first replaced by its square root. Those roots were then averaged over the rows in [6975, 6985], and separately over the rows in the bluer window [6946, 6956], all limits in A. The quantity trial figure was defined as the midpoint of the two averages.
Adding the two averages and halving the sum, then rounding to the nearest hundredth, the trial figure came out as 3.99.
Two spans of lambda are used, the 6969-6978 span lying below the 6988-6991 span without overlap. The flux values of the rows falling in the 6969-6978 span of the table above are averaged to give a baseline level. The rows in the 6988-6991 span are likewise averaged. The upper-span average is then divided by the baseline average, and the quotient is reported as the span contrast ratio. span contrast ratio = 1.15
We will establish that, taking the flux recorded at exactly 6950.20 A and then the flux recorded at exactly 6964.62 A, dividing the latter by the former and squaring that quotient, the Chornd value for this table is 1.47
